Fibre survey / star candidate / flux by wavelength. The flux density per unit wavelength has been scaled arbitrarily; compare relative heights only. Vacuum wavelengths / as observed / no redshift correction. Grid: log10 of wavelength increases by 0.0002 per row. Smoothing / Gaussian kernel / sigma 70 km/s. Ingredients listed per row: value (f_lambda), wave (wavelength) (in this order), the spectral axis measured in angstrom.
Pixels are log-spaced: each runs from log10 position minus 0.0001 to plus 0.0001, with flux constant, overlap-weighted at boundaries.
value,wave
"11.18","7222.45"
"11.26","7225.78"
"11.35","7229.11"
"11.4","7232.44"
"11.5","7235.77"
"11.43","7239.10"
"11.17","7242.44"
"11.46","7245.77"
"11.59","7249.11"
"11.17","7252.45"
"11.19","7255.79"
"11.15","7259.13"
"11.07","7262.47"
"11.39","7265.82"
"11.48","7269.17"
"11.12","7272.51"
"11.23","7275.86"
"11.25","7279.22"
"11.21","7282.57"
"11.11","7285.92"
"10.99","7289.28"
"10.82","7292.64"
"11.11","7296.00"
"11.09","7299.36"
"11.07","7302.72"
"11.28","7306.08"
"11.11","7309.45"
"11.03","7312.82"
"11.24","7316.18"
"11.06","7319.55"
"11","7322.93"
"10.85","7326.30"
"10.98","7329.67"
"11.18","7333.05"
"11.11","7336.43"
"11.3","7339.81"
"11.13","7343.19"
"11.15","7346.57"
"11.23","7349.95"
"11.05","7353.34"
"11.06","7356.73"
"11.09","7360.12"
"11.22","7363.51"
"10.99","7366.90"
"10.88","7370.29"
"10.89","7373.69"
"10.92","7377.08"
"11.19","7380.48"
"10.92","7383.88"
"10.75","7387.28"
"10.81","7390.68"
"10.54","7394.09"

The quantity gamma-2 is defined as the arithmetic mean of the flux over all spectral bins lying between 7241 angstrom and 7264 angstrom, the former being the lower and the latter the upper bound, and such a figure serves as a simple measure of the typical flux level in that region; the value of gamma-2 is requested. 11.26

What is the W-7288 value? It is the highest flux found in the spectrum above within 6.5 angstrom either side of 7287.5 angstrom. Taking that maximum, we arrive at 11.21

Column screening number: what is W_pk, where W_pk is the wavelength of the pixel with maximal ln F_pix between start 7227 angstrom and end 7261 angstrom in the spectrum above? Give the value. 7249.11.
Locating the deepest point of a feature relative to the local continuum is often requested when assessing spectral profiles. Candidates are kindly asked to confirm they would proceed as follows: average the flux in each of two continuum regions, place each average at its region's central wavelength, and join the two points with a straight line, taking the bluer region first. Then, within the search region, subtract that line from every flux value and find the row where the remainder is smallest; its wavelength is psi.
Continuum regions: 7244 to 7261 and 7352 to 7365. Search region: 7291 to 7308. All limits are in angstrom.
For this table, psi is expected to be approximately 7292.64 angstrom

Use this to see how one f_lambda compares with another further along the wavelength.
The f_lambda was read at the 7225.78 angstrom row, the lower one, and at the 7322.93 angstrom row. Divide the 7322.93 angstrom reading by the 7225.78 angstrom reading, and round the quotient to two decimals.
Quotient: 0.98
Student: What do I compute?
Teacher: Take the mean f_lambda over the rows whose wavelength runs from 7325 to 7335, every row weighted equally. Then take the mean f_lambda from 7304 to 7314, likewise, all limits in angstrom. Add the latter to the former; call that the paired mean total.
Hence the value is 22.1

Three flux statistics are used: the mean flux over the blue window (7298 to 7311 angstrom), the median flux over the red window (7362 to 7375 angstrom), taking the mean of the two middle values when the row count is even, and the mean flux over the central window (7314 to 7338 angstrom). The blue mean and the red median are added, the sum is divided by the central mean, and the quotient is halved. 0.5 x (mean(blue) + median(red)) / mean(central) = 0.998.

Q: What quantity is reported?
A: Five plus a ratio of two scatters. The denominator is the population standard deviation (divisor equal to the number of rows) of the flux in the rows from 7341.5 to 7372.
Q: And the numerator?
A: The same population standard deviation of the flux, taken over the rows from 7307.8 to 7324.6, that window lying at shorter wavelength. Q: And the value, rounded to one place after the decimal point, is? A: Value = 5.8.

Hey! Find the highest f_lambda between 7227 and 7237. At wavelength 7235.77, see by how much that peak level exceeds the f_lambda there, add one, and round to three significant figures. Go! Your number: 1.00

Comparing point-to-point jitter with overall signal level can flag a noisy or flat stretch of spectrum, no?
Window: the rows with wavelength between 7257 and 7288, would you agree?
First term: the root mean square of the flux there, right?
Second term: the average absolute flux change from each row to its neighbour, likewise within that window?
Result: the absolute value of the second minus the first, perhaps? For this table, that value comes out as 11.08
